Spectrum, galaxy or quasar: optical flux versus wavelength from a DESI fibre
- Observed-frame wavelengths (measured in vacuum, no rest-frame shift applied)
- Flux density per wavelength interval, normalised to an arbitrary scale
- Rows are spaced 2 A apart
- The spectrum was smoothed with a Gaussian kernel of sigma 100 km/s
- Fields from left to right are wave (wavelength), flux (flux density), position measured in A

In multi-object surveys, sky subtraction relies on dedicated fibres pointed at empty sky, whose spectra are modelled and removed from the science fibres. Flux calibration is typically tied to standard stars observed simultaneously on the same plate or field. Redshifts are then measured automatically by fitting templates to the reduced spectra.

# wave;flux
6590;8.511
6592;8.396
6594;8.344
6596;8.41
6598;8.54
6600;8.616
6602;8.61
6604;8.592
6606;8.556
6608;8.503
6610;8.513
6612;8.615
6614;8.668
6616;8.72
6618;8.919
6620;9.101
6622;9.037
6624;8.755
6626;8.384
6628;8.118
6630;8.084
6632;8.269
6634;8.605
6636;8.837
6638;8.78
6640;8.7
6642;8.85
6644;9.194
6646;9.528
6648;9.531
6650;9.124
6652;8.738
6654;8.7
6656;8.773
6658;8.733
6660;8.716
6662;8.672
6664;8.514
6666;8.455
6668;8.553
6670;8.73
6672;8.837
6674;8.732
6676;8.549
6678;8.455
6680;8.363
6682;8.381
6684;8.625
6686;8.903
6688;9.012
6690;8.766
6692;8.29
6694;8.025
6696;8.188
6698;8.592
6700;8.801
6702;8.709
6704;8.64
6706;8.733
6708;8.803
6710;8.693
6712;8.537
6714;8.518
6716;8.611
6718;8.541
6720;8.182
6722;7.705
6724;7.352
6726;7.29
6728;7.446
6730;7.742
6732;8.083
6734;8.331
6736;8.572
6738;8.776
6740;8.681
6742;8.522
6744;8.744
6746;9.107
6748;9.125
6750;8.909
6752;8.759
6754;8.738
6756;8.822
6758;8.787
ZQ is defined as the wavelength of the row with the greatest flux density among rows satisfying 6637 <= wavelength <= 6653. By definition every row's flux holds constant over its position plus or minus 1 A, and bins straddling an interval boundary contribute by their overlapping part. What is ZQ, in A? 6648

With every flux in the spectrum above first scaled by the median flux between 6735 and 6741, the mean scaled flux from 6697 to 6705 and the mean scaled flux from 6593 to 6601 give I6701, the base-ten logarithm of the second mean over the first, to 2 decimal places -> -0.01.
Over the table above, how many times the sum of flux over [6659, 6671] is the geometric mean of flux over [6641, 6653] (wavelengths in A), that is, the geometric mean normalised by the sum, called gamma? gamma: 0.177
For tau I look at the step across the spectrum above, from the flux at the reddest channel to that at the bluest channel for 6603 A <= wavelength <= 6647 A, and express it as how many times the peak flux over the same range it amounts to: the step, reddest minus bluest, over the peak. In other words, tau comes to 0.098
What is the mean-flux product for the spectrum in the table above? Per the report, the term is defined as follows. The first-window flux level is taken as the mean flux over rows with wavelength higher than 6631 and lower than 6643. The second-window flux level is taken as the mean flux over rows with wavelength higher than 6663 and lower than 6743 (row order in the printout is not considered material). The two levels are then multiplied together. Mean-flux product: 73.1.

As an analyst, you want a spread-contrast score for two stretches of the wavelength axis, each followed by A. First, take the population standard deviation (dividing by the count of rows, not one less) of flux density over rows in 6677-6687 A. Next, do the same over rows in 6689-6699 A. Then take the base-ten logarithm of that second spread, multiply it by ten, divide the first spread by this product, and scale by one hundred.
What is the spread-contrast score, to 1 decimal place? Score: -3.5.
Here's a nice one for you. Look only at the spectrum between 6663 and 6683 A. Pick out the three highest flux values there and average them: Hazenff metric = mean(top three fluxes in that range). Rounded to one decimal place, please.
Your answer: 8.8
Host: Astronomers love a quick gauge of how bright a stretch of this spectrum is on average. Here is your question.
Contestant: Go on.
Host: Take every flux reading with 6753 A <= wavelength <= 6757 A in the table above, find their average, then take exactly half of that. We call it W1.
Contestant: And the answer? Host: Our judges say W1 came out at 4.39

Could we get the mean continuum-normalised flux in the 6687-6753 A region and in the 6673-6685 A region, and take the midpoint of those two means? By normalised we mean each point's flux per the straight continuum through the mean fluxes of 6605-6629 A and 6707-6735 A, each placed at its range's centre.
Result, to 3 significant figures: 1.03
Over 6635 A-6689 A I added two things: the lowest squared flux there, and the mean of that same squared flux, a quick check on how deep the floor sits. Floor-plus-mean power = 147.1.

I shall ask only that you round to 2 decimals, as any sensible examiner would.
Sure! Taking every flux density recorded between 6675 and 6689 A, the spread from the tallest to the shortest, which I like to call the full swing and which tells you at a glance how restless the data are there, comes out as 0.65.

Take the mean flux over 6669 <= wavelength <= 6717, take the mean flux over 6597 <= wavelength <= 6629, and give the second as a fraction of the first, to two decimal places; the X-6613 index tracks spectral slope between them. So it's 1.00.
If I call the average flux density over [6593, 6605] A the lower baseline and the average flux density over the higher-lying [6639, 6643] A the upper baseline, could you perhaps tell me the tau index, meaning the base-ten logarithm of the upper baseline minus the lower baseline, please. -0.59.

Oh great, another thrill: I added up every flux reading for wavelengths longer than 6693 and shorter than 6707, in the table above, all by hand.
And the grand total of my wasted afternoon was 59.7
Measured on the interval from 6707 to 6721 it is 59.9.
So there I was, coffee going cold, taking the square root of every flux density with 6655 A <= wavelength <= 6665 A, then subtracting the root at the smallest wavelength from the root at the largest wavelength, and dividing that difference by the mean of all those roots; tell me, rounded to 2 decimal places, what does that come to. -0.01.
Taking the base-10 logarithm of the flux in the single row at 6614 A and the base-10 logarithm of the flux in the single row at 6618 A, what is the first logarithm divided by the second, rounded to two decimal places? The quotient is 0.99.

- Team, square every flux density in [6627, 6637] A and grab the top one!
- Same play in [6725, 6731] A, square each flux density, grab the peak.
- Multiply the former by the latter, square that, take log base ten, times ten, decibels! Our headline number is 73.4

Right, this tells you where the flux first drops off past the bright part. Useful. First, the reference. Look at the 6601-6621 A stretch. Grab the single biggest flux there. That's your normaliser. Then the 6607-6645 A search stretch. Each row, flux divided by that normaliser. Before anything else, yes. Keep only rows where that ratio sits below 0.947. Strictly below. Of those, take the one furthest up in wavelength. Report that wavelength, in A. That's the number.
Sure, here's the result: 6634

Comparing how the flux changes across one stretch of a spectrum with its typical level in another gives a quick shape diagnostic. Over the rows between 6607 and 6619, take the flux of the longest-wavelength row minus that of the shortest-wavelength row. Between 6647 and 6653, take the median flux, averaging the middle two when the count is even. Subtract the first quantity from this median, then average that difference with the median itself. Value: 8.9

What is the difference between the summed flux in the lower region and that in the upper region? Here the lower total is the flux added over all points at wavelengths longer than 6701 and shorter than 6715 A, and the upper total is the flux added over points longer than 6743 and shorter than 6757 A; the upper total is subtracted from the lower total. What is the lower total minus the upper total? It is -1.6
